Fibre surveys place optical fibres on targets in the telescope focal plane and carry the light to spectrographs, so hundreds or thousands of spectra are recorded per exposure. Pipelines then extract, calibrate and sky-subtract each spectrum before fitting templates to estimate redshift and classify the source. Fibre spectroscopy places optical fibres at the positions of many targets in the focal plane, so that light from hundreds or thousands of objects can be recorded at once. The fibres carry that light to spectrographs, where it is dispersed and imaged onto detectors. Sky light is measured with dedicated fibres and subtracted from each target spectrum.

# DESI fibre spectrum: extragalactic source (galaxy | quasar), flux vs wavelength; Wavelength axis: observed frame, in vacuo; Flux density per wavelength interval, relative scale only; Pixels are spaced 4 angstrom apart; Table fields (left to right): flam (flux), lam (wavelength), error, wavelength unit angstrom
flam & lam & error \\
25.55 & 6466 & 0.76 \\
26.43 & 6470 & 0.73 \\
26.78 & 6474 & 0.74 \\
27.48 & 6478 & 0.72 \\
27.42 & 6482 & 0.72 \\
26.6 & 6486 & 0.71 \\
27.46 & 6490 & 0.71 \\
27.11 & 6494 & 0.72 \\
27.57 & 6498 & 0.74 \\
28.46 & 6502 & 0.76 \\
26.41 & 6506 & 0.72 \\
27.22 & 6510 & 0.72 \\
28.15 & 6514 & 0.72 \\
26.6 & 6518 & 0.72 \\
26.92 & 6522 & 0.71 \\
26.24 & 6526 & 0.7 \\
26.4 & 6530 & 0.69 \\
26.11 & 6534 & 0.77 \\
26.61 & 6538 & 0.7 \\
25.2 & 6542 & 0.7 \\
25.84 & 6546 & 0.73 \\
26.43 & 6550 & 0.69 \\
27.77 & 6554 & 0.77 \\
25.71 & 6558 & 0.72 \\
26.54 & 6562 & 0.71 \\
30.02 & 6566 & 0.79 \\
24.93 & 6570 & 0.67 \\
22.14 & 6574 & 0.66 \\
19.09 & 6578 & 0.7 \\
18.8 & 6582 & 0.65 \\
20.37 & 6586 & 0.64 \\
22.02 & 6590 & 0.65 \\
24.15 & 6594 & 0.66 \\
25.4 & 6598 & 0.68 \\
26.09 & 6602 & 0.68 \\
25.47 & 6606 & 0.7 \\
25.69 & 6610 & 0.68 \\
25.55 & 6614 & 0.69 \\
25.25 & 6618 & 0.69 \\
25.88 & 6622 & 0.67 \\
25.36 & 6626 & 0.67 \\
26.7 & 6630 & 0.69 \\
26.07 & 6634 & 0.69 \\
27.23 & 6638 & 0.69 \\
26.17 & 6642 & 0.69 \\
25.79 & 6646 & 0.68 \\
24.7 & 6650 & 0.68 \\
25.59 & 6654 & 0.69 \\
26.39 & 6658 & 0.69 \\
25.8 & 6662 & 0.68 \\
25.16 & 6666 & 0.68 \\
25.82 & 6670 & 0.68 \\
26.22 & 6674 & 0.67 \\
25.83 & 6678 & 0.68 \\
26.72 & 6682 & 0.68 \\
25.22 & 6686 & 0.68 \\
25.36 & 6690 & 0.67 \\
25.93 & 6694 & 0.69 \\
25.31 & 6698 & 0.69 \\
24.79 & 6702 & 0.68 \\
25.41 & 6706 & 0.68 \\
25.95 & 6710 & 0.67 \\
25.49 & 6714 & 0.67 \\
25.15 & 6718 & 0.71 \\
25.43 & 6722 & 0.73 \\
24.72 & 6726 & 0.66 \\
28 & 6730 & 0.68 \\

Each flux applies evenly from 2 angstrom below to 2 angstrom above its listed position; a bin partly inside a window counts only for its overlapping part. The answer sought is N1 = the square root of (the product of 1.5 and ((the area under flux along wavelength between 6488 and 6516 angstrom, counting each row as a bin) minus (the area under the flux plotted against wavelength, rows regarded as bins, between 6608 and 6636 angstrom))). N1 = 8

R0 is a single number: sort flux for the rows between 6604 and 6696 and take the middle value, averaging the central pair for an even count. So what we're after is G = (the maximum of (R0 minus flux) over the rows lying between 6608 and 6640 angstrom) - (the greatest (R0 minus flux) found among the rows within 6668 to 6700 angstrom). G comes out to 0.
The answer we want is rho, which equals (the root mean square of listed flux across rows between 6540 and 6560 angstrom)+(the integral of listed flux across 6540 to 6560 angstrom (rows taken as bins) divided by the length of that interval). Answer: 52.4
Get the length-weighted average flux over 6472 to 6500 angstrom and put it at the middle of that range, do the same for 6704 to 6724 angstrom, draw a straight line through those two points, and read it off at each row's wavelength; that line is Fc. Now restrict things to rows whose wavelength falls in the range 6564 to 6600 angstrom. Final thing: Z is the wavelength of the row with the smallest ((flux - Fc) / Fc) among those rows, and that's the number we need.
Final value 6582 angstrom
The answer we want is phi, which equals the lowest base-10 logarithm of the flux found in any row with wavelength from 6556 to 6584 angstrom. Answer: 1.27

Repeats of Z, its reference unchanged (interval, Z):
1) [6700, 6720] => 6702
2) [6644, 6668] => 6650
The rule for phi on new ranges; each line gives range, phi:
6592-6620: 1.38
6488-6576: 1.35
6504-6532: 1.42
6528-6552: 1.40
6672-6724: 1.39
